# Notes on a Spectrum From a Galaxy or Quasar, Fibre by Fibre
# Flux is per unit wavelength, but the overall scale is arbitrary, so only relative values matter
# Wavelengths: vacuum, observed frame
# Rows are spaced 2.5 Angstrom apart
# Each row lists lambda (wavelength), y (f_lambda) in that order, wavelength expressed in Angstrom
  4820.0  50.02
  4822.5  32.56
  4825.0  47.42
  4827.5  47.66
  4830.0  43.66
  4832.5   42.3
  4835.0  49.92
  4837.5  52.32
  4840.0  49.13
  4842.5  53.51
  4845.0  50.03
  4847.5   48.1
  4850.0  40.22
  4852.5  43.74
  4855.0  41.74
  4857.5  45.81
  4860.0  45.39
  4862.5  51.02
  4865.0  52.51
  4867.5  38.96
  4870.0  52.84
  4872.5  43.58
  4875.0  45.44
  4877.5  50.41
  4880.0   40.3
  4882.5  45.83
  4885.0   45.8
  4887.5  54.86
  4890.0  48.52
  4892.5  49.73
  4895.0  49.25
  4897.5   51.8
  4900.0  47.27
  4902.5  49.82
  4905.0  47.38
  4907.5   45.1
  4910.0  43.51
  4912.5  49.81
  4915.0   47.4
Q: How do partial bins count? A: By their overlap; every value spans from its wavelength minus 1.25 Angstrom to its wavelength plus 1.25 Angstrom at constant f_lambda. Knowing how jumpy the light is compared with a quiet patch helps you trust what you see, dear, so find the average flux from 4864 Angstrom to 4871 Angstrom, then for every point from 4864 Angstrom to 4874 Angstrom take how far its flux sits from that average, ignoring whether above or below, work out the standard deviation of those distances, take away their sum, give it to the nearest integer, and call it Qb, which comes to -21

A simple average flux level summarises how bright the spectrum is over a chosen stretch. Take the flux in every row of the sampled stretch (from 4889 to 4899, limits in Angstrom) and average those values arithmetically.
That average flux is 49.8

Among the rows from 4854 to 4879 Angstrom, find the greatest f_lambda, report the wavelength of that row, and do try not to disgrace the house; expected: 4870.0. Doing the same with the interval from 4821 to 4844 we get 4842.5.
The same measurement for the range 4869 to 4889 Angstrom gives 4887.5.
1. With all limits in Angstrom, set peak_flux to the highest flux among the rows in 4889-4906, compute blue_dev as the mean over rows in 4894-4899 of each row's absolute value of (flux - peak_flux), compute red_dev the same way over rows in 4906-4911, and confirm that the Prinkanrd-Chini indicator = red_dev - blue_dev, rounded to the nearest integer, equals 6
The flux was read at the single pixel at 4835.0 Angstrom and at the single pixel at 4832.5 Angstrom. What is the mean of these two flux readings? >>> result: 46.1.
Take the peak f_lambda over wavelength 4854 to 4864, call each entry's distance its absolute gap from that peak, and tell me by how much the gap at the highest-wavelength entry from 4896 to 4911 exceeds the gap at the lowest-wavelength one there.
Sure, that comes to 7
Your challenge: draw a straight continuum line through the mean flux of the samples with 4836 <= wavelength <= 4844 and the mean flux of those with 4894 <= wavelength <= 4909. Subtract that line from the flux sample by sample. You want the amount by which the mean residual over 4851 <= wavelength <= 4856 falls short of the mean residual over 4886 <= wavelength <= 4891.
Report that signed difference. 11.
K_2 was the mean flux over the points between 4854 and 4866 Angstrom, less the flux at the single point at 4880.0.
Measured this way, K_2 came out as 7.0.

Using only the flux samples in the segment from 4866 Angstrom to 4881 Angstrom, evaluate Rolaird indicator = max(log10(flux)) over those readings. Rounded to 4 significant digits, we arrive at 1.723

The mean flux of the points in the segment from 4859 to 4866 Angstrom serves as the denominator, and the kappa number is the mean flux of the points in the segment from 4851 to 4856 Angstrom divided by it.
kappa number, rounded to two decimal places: 0.86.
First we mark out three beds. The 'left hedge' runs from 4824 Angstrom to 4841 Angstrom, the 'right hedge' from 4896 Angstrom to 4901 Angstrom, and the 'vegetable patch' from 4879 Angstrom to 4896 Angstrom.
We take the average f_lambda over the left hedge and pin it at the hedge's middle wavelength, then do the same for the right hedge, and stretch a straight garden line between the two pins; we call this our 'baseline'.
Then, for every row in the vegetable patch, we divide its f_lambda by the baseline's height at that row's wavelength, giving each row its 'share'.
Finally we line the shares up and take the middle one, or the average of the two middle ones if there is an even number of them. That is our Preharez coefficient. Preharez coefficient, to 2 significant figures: 0.98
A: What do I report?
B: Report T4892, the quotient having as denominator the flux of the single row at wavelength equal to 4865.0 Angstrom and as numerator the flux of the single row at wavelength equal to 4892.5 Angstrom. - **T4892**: 0.95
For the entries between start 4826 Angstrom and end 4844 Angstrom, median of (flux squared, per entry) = 2414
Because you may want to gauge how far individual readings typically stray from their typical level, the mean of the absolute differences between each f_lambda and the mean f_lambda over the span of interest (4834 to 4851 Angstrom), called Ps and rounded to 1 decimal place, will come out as 2.8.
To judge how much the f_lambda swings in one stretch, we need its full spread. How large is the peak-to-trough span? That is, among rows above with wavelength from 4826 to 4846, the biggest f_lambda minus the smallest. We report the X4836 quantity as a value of 11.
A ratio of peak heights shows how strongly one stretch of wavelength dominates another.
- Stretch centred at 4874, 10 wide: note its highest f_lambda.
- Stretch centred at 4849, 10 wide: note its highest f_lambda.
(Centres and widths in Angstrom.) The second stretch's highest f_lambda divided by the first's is 0.95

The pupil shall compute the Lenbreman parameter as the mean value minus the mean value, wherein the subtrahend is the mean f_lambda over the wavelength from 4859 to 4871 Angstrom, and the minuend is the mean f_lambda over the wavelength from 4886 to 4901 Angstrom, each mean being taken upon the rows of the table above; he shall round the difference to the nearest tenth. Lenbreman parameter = 2.1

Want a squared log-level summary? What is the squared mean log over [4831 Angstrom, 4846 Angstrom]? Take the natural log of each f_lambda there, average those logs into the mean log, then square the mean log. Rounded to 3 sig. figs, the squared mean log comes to 15.2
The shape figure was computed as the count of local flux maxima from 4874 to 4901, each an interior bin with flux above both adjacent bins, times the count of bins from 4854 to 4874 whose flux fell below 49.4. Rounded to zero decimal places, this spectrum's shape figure 25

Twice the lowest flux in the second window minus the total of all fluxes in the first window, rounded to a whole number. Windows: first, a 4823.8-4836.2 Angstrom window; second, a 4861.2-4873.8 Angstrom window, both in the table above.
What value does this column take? -153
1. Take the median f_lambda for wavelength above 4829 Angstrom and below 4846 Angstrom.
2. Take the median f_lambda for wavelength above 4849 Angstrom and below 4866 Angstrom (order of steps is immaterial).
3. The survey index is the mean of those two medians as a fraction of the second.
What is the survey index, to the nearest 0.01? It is 1.05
